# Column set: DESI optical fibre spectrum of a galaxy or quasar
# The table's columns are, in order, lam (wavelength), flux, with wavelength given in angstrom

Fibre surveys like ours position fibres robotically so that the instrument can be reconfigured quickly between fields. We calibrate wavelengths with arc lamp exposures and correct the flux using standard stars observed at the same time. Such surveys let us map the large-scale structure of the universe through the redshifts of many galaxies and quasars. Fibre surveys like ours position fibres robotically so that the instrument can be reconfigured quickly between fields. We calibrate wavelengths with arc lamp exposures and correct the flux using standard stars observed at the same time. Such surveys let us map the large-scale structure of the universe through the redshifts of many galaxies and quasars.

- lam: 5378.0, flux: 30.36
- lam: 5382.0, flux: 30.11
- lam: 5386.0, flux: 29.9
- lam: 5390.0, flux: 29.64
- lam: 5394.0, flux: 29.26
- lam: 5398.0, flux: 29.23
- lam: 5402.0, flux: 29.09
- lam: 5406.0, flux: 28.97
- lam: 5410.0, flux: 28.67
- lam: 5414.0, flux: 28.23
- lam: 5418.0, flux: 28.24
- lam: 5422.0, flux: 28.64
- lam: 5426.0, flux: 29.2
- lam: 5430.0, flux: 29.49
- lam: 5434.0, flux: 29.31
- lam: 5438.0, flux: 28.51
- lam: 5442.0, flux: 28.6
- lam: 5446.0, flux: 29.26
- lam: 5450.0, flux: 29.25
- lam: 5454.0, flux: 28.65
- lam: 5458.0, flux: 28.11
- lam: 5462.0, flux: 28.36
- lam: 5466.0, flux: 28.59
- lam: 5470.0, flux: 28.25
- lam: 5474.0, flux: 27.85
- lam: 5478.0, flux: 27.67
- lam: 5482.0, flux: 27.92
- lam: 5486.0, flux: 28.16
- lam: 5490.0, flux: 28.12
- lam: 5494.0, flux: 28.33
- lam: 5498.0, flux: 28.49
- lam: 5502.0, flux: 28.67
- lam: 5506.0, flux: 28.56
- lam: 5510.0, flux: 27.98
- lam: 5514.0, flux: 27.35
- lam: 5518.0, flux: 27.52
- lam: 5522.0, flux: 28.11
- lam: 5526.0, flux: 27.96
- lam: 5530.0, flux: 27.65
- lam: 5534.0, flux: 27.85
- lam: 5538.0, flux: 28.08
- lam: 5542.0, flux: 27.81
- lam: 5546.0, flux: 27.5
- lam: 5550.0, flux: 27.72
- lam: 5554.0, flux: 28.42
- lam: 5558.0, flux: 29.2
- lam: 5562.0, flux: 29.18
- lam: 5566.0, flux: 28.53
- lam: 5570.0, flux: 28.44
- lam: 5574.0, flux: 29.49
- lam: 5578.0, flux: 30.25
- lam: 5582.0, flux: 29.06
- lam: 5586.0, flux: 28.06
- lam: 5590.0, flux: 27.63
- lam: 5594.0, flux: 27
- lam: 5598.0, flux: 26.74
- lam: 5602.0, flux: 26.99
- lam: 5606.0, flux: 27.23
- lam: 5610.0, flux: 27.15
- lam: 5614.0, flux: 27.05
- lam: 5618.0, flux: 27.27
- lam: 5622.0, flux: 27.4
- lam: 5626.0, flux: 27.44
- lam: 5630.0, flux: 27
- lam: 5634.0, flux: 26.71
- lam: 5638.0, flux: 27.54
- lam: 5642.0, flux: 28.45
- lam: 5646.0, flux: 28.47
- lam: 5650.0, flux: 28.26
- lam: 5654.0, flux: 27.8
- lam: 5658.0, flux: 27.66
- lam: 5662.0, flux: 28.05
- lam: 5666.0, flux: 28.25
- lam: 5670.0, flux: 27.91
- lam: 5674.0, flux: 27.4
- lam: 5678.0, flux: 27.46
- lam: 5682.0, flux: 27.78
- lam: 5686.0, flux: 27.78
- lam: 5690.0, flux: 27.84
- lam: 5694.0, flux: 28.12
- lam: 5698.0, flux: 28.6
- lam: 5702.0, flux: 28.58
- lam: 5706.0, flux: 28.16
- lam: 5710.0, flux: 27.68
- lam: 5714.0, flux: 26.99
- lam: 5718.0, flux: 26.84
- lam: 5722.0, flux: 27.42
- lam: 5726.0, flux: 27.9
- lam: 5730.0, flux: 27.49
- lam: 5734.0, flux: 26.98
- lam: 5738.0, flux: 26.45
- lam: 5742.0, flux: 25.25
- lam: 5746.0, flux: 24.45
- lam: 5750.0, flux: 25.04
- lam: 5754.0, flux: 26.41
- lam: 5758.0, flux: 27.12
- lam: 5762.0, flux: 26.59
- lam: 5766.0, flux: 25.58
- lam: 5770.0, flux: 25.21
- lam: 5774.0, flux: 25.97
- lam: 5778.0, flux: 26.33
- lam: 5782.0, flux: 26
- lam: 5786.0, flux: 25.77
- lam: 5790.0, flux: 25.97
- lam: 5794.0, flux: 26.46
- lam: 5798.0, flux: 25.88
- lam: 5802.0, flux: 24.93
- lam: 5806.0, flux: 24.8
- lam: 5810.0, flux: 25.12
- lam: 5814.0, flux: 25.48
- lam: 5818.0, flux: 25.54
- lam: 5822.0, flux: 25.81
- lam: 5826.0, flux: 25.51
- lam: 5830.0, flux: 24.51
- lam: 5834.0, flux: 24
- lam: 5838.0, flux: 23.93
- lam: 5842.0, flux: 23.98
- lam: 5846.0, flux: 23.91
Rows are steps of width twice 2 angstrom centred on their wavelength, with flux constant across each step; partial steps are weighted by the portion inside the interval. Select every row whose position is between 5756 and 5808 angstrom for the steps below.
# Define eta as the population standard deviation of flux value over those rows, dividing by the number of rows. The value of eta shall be 0.63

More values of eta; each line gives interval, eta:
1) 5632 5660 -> 0.58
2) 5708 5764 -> 1.00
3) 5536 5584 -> 0.78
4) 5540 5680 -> 0.82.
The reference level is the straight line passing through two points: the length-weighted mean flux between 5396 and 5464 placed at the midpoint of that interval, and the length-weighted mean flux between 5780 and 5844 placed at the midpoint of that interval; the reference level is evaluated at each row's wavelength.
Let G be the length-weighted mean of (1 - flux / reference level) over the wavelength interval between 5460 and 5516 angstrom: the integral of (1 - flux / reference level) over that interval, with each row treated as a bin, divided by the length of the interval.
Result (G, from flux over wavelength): 0.004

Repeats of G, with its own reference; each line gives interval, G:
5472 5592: -0.014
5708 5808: -0.019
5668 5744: -0.049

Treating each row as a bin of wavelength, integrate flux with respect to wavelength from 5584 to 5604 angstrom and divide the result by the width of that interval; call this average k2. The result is 27.3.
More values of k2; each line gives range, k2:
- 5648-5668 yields 28.0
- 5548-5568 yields 28.6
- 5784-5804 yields 25.8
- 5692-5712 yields 28.2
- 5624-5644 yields 27.4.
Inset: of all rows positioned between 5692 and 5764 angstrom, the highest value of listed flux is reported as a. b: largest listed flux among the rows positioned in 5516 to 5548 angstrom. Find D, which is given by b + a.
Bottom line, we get 56.7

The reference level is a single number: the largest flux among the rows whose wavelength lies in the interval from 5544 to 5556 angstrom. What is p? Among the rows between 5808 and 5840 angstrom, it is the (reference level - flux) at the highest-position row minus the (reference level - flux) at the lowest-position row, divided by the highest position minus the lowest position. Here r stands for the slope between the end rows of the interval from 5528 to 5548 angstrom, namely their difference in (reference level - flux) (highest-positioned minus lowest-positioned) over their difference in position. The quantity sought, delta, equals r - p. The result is -0.03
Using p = 0.04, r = 0.009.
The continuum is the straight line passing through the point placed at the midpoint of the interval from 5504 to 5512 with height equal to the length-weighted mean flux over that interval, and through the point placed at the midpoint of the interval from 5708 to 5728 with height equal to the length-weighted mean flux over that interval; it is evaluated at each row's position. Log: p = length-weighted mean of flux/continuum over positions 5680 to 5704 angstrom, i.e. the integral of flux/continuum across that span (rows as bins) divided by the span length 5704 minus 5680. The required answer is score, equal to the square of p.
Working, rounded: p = 1.02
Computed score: 1.05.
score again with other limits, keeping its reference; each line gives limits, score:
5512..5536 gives 0.97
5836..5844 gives 0.80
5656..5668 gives 1.03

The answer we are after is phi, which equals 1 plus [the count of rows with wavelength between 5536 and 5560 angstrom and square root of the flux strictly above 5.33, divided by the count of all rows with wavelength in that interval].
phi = 1.33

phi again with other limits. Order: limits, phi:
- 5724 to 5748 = 1.00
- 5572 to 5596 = 1.50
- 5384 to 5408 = 2.00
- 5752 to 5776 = 1.00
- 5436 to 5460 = 1.83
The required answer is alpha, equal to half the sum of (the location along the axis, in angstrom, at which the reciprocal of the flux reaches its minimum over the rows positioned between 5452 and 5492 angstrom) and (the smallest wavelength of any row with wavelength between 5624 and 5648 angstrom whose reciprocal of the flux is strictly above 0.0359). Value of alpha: 5540 angstrom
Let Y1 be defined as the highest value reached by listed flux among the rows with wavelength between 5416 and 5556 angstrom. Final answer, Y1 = 29.49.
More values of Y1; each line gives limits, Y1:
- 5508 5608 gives 30.25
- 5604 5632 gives 27.44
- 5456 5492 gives 28.59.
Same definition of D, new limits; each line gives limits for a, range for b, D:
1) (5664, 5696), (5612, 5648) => 56.7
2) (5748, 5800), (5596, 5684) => 55.6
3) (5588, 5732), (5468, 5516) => 57.3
